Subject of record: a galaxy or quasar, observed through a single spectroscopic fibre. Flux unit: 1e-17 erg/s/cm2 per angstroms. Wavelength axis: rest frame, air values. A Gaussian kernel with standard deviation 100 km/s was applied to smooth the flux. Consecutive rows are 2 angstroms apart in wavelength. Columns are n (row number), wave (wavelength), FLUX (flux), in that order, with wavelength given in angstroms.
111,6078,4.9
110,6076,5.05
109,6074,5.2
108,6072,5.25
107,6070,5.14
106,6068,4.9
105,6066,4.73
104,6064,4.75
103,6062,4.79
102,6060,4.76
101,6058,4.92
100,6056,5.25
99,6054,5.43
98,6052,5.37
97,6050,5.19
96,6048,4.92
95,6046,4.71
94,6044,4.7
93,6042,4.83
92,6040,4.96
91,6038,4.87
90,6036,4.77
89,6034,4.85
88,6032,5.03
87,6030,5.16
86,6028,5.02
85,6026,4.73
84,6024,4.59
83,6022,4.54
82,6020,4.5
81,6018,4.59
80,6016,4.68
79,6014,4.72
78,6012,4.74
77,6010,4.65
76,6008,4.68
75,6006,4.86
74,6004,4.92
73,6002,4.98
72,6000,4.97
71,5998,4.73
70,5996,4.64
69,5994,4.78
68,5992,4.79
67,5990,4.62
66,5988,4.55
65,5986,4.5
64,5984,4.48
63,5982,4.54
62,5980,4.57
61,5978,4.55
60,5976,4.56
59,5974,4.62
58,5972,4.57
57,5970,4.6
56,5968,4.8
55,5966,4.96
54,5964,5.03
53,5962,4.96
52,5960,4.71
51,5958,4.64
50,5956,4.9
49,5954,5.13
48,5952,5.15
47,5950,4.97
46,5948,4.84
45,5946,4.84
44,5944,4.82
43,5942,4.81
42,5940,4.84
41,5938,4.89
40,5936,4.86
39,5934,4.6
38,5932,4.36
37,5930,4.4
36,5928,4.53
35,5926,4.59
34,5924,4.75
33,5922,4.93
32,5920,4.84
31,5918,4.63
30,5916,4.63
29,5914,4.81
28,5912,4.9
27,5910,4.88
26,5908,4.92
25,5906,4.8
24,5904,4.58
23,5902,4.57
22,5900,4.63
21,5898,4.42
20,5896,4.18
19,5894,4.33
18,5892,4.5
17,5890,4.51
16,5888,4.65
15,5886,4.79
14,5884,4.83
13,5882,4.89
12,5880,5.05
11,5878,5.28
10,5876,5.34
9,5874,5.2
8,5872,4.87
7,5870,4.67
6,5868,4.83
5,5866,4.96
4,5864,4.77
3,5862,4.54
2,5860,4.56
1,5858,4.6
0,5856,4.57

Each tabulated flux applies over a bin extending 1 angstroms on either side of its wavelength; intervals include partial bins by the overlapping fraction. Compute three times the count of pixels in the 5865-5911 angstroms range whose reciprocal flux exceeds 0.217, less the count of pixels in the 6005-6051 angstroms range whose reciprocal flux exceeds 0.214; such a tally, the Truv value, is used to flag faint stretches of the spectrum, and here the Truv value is 16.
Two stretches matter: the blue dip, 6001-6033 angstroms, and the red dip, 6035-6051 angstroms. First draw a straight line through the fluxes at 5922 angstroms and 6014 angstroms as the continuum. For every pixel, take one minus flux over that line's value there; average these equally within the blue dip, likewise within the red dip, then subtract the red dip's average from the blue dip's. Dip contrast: 0.03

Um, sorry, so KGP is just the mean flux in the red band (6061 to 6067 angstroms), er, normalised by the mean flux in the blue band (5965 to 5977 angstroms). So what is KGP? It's 1.02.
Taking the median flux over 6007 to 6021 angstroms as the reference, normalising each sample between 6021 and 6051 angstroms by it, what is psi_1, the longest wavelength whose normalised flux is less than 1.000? 6024 angstroms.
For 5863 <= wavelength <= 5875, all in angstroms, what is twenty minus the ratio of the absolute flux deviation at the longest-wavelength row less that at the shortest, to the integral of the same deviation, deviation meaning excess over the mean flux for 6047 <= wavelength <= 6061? 20.1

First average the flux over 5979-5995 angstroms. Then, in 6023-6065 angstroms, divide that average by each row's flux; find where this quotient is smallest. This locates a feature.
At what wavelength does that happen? 6054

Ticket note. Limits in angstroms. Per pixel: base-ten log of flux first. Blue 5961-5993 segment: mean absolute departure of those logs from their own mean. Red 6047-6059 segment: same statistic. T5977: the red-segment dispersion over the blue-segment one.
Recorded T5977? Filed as 1.1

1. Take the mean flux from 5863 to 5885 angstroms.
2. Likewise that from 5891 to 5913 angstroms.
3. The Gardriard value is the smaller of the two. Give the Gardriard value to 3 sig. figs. 4.61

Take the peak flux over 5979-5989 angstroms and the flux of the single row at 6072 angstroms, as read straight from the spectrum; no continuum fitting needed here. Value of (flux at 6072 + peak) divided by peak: 2.15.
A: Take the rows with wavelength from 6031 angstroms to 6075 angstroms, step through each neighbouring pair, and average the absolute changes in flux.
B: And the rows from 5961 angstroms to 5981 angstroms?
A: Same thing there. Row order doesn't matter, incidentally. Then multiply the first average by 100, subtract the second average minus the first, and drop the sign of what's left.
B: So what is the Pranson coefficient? 13.2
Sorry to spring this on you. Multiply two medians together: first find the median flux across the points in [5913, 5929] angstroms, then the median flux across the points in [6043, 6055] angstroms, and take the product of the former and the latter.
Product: 23.7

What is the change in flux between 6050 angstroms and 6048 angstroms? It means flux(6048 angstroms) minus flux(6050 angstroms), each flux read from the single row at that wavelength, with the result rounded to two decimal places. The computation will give -0.27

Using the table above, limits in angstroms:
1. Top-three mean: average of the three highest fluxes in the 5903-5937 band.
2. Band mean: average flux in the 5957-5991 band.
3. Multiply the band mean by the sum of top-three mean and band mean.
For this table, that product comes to 45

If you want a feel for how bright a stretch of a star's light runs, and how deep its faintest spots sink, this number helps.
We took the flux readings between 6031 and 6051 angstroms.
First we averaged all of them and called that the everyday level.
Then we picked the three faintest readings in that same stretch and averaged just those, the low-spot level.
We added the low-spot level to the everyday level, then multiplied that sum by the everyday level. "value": 46.9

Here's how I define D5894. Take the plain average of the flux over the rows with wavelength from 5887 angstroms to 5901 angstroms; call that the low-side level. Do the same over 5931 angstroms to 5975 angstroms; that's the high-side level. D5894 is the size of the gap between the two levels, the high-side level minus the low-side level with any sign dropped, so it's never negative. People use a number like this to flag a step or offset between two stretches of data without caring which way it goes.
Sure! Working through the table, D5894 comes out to 0.35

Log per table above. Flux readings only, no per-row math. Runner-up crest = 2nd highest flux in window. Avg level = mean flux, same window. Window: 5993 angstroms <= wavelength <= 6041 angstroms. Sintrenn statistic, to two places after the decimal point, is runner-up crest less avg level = 0.24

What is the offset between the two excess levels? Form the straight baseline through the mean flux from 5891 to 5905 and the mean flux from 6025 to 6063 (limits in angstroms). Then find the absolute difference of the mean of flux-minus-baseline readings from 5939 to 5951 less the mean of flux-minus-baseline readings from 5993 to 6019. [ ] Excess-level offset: 0.30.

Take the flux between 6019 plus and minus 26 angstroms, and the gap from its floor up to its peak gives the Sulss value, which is 0.66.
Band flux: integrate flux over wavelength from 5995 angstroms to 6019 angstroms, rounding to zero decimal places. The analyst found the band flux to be 114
